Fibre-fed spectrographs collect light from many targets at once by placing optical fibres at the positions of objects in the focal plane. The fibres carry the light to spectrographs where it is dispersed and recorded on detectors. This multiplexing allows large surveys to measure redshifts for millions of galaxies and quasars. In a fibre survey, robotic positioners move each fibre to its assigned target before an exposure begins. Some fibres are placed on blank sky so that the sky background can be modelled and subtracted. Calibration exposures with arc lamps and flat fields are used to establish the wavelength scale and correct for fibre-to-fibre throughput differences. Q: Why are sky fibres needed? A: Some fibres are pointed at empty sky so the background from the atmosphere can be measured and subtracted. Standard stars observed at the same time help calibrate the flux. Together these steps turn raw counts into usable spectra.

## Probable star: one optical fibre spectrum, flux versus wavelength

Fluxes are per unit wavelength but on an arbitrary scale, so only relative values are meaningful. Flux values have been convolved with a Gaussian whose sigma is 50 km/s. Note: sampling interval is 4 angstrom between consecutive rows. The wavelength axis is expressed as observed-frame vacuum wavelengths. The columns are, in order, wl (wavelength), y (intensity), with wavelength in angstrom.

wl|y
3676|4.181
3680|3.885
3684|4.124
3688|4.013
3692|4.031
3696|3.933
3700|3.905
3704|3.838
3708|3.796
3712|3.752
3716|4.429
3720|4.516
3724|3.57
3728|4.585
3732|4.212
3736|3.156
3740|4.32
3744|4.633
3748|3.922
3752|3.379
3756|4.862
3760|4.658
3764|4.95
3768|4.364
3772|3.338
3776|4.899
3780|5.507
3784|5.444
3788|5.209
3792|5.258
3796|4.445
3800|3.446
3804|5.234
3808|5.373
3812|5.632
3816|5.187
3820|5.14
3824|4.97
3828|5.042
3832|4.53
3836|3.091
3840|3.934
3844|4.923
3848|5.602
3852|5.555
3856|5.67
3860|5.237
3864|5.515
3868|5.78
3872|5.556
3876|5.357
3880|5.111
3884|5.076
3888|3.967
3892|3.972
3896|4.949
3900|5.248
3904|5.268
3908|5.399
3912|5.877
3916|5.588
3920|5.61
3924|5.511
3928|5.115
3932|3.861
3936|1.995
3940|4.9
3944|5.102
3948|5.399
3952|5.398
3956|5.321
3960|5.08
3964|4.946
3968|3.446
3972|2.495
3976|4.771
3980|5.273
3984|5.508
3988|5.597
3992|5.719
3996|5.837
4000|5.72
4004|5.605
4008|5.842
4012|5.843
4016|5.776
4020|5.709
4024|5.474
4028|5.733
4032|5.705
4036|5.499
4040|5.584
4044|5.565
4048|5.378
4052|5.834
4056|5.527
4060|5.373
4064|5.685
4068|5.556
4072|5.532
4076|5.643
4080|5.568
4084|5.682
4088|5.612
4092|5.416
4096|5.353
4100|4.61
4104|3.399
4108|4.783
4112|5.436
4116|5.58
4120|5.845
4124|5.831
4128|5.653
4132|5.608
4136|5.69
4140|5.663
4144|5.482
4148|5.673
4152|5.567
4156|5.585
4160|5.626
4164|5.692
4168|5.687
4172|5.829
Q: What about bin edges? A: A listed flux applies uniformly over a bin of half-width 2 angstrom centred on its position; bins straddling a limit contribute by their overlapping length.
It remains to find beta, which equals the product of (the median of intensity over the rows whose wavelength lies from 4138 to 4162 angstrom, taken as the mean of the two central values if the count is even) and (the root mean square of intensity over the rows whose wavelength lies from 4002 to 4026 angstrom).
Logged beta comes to 32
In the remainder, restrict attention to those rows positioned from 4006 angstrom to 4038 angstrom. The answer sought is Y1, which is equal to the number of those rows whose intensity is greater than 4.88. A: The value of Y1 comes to 8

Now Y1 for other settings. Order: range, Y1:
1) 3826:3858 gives 5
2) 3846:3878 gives 8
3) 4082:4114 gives 5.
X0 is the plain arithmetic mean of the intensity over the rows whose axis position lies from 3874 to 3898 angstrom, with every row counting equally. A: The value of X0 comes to 4.7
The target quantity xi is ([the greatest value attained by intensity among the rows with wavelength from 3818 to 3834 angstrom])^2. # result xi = 26.4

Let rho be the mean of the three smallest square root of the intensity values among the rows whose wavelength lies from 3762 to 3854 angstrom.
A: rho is 1.8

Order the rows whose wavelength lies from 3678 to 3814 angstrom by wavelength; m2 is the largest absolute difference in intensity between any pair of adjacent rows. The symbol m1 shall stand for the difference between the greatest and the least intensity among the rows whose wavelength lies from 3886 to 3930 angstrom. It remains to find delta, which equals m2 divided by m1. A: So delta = 0.9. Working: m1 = 1.9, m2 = 1.8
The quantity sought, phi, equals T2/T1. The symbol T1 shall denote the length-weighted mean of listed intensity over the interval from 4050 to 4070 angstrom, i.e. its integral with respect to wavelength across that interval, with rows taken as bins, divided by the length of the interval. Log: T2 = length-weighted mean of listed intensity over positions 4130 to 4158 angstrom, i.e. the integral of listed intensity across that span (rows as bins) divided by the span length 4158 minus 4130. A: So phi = 1.00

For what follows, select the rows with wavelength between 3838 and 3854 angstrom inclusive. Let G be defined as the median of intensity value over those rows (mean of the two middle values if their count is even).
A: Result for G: 5.24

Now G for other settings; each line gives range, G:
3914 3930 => 5.55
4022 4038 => 5.60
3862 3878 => 5.54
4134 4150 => 5.67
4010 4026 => 5.74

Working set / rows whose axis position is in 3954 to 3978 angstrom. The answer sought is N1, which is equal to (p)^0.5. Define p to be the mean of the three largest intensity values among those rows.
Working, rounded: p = 5.12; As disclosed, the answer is 2.26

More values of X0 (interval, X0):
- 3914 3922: 5.6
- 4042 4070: 5.6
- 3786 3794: 5.2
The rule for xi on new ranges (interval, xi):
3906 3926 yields 34.5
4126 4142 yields 32.4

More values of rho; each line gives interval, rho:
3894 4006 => 1.6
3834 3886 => 2.0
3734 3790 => 1.8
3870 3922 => 2.1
